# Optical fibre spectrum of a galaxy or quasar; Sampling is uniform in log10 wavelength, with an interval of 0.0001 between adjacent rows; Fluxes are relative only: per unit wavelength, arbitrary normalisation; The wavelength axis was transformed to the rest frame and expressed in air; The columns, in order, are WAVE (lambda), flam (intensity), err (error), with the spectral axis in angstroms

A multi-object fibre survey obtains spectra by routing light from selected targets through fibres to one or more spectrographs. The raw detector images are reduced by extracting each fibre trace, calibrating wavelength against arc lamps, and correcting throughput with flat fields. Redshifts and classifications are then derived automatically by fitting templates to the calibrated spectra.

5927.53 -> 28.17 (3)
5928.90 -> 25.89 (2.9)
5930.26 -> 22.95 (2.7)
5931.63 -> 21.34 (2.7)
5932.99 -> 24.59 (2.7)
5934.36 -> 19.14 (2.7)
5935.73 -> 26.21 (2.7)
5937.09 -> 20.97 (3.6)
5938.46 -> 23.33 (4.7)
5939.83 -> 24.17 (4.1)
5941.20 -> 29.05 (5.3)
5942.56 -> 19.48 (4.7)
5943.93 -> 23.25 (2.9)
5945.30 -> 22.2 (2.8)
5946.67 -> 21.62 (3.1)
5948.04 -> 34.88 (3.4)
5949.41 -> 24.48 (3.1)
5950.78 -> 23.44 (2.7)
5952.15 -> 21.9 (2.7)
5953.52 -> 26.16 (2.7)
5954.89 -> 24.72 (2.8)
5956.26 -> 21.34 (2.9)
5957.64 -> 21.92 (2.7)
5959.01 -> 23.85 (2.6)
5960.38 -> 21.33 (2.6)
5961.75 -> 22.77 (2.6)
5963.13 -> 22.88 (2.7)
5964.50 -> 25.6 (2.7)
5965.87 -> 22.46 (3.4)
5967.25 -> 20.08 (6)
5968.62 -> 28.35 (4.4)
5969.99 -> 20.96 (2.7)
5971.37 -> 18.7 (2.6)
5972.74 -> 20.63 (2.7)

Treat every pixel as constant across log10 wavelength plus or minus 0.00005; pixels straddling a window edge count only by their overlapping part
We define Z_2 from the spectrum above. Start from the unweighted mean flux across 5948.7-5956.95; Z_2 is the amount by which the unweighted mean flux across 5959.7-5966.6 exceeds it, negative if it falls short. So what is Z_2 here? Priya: -0.7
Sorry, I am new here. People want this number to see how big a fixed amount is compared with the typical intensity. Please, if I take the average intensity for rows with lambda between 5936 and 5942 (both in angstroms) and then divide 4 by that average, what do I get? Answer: 0.164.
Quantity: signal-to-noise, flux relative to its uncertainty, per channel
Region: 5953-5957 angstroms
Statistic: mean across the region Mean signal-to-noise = 8.6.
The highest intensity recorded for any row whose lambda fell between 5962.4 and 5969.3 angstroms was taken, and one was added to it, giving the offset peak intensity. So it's 29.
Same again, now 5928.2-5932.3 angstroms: 27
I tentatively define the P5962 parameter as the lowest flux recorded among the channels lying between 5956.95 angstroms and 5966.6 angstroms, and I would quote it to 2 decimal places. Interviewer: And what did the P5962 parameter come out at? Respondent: 21.33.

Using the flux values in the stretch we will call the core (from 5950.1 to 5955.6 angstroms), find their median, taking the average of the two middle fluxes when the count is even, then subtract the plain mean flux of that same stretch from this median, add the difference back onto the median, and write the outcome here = 24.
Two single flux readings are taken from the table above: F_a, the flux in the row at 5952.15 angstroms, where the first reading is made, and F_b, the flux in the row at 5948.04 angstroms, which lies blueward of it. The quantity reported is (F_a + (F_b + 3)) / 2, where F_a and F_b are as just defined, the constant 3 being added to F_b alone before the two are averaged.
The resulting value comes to 29.9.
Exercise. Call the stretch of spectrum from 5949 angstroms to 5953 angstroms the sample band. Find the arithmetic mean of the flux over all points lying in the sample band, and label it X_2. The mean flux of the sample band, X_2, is 23.3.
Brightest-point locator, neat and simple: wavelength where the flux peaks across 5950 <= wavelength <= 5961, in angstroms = 5953.52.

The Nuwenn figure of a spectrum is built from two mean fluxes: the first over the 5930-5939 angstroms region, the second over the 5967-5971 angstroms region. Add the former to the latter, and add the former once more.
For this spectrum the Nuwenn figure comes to 68.4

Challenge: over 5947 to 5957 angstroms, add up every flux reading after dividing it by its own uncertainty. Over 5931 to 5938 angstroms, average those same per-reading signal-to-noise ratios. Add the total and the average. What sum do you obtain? 69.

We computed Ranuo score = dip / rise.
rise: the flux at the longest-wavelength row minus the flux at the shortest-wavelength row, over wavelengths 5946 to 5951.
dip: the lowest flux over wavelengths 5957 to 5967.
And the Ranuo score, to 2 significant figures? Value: 12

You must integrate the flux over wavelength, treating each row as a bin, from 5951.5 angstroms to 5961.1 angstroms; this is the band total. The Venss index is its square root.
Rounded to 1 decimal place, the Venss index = 14.9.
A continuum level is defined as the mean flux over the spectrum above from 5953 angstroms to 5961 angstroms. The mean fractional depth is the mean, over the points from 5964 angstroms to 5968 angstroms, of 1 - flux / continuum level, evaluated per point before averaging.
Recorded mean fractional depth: 0.02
